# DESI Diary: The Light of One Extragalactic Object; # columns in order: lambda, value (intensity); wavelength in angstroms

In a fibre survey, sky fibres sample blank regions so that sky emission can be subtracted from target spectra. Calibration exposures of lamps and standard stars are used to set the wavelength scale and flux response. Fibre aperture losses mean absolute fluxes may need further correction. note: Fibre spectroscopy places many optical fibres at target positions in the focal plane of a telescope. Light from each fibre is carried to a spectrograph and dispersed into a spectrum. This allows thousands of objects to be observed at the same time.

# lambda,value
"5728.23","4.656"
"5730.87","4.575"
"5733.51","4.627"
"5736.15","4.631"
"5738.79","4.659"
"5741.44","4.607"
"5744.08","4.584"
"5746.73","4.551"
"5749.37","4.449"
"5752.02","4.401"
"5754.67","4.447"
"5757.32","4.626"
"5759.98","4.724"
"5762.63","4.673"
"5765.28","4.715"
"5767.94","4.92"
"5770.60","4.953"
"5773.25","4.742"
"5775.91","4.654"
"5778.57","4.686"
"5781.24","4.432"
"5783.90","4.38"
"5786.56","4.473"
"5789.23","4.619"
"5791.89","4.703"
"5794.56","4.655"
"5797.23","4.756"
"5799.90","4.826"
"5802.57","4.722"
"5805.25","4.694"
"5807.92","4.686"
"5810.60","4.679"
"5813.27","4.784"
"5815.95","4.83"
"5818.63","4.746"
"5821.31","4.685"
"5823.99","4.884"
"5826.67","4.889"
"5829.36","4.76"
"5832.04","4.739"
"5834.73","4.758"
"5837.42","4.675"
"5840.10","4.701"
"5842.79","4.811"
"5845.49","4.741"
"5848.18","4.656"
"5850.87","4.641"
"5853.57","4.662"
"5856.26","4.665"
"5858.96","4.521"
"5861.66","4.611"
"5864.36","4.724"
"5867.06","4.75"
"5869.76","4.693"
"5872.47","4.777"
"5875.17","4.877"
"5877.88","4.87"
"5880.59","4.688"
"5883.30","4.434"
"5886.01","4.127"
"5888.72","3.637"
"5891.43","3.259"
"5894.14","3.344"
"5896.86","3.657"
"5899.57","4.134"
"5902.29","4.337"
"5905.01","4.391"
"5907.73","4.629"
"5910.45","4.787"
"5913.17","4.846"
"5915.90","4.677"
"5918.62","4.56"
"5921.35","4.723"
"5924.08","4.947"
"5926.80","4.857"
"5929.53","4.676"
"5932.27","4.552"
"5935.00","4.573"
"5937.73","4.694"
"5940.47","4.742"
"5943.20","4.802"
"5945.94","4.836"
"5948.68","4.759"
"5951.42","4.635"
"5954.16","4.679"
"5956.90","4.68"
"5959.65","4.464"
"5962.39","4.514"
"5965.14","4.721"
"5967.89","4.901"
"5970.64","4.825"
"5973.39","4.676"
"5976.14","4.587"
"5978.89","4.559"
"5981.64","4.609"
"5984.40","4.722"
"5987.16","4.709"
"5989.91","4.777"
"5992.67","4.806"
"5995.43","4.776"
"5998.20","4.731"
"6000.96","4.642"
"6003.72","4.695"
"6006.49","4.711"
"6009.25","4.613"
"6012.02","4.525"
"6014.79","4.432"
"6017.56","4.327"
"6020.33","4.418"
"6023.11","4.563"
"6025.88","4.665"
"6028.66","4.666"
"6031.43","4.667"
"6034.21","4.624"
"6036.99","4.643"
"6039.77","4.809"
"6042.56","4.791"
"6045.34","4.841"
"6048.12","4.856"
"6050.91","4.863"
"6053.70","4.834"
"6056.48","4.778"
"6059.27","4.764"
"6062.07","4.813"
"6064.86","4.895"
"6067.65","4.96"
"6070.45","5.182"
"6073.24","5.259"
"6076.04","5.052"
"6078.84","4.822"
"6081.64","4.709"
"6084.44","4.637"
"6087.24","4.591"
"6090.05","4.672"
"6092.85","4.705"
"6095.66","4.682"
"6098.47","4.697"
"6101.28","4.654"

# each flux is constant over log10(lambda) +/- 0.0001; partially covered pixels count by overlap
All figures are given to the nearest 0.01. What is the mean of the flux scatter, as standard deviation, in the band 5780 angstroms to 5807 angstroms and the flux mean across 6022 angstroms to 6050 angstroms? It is 2.43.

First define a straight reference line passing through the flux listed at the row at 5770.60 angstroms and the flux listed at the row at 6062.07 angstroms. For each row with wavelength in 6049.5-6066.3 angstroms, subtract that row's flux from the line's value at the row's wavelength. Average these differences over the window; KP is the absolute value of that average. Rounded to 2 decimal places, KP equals 0.01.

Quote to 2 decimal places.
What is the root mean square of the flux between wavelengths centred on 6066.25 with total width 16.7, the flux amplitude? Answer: 4.98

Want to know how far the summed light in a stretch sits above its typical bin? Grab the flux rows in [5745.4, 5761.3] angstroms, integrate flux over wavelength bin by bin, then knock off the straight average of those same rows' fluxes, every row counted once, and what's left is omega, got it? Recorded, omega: 68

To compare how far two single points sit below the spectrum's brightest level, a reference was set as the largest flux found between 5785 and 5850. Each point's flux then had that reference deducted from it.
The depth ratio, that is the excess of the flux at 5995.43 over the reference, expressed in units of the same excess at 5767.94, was -3.6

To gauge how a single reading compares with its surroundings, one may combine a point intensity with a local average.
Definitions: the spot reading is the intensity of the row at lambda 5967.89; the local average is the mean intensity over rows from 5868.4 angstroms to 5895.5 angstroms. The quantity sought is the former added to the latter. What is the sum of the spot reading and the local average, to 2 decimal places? 9.17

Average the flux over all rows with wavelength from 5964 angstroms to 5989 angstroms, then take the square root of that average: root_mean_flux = 2.17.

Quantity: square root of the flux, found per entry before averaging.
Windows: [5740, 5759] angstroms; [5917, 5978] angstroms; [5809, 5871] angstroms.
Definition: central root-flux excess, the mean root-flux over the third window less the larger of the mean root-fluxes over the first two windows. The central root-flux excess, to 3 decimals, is 0.005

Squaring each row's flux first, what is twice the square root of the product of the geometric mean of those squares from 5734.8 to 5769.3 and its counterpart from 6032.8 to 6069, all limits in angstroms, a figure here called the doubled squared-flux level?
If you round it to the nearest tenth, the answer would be 44.3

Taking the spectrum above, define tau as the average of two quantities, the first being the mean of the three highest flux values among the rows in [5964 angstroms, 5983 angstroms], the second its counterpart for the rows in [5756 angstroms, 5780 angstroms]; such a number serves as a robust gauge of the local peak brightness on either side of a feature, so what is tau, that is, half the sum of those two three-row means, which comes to 4.84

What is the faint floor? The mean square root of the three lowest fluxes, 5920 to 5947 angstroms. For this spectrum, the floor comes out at 2.14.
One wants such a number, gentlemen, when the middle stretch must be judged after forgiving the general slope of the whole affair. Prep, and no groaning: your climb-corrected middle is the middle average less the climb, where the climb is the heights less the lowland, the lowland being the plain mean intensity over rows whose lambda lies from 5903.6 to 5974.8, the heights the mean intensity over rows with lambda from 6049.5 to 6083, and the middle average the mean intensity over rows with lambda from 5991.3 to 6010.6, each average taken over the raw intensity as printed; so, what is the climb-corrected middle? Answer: 4.5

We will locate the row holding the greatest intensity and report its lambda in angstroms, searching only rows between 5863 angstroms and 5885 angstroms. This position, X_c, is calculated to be 5875.17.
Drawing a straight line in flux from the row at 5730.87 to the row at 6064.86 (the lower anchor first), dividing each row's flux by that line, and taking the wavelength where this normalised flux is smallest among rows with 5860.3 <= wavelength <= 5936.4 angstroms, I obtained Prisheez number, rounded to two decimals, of 5891.43 angstroms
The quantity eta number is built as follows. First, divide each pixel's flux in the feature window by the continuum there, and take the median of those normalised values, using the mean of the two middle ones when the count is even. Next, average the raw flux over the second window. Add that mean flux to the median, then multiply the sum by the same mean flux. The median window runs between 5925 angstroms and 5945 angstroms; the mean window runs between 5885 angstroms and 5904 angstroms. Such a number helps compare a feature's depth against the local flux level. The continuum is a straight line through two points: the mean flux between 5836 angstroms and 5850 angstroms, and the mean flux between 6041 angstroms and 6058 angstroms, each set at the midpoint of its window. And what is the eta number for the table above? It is 18.1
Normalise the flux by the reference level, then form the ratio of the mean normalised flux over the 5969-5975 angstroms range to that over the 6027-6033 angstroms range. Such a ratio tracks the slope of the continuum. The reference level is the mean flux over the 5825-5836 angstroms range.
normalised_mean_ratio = 1.018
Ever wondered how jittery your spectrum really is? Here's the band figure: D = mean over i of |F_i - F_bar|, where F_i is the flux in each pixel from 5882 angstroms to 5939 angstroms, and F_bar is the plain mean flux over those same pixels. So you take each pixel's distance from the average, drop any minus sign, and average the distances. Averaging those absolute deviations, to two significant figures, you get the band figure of 0.39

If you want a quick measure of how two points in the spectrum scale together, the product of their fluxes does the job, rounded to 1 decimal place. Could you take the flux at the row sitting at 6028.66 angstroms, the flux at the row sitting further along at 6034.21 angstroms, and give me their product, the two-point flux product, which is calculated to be 21.6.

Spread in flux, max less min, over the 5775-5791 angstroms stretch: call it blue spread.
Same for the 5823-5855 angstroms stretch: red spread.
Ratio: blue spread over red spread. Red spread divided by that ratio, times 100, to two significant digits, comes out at 20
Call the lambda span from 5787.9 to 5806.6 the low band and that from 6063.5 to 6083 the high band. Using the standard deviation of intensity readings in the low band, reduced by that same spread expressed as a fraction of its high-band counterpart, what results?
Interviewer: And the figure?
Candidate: -0.28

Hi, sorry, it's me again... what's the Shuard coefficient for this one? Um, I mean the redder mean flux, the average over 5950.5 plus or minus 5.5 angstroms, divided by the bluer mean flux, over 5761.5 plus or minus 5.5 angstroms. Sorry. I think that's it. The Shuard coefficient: 1.01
